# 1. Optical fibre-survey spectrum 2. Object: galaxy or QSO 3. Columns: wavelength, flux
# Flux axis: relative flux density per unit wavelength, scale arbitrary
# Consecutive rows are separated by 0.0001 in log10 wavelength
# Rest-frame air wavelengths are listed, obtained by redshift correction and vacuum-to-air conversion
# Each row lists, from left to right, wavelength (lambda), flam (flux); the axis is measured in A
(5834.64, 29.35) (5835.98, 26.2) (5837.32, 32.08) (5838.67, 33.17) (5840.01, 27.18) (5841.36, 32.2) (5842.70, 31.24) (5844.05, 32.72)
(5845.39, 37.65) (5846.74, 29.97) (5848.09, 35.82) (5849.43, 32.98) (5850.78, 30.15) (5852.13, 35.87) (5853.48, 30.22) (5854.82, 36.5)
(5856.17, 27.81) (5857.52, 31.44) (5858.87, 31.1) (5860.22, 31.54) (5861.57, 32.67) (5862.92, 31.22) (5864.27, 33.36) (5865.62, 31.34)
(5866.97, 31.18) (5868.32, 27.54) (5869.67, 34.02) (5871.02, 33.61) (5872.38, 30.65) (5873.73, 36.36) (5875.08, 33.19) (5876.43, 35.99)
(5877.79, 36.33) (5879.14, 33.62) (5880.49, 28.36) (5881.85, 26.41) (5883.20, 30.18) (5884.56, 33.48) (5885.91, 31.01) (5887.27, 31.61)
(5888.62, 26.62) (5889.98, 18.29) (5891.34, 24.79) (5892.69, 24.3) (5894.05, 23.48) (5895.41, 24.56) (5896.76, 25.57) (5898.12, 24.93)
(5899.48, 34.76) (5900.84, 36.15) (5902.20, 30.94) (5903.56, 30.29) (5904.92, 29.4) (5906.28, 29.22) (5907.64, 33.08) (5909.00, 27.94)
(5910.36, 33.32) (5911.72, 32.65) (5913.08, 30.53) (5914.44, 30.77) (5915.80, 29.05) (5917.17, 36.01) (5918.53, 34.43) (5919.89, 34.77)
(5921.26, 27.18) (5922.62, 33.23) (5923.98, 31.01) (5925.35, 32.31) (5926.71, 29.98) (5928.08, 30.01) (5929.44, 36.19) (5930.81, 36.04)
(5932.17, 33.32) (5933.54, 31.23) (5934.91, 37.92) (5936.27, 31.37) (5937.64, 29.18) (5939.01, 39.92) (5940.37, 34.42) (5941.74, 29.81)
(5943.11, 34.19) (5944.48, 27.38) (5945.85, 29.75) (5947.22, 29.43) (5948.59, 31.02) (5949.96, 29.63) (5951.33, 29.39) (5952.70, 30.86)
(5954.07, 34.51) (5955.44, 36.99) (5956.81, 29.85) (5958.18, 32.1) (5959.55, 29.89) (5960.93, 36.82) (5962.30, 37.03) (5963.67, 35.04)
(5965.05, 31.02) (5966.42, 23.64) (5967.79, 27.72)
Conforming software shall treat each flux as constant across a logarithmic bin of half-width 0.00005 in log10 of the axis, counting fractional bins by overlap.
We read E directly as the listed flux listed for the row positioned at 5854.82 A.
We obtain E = 36.5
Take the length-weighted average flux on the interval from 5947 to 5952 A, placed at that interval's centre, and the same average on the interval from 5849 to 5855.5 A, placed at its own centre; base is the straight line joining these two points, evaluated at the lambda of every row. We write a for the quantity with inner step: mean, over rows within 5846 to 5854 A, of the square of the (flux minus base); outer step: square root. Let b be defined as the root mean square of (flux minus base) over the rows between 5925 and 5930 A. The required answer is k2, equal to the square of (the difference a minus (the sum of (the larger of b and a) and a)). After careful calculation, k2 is 9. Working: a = 2.7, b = 3.0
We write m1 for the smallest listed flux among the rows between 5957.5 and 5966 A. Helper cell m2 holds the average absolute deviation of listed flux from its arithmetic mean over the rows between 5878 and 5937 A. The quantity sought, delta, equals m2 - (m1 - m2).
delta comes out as -24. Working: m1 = 29.89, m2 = 3.2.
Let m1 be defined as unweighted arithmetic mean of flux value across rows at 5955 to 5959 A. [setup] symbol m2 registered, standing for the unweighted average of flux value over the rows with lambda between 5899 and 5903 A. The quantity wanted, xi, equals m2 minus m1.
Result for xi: 1.0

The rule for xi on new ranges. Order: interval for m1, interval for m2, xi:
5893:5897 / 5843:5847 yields 8.9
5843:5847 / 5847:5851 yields -0.5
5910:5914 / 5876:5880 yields 3.1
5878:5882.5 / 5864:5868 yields 2.5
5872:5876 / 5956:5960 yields -2.8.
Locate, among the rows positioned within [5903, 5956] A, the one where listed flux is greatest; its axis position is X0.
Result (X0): 5939.01 A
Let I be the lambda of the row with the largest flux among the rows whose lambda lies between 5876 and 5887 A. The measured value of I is 5877.79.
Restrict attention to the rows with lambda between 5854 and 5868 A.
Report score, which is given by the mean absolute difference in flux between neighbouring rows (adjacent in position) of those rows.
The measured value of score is 2.2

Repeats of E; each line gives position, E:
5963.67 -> 35.04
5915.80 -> 29.05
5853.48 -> 30.22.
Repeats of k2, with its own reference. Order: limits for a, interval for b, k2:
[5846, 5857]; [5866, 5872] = 10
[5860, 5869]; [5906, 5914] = 5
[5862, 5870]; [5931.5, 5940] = 27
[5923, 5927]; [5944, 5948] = 3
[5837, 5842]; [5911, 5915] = 11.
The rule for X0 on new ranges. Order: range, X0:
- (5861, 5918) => 5873.73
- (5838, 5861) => 5845.39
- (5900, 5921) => 5900.84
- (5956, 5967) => 5962.30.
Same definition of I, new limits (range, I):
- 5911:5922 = 5917.17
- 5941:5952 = 5943.11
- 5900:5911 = 5900.84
